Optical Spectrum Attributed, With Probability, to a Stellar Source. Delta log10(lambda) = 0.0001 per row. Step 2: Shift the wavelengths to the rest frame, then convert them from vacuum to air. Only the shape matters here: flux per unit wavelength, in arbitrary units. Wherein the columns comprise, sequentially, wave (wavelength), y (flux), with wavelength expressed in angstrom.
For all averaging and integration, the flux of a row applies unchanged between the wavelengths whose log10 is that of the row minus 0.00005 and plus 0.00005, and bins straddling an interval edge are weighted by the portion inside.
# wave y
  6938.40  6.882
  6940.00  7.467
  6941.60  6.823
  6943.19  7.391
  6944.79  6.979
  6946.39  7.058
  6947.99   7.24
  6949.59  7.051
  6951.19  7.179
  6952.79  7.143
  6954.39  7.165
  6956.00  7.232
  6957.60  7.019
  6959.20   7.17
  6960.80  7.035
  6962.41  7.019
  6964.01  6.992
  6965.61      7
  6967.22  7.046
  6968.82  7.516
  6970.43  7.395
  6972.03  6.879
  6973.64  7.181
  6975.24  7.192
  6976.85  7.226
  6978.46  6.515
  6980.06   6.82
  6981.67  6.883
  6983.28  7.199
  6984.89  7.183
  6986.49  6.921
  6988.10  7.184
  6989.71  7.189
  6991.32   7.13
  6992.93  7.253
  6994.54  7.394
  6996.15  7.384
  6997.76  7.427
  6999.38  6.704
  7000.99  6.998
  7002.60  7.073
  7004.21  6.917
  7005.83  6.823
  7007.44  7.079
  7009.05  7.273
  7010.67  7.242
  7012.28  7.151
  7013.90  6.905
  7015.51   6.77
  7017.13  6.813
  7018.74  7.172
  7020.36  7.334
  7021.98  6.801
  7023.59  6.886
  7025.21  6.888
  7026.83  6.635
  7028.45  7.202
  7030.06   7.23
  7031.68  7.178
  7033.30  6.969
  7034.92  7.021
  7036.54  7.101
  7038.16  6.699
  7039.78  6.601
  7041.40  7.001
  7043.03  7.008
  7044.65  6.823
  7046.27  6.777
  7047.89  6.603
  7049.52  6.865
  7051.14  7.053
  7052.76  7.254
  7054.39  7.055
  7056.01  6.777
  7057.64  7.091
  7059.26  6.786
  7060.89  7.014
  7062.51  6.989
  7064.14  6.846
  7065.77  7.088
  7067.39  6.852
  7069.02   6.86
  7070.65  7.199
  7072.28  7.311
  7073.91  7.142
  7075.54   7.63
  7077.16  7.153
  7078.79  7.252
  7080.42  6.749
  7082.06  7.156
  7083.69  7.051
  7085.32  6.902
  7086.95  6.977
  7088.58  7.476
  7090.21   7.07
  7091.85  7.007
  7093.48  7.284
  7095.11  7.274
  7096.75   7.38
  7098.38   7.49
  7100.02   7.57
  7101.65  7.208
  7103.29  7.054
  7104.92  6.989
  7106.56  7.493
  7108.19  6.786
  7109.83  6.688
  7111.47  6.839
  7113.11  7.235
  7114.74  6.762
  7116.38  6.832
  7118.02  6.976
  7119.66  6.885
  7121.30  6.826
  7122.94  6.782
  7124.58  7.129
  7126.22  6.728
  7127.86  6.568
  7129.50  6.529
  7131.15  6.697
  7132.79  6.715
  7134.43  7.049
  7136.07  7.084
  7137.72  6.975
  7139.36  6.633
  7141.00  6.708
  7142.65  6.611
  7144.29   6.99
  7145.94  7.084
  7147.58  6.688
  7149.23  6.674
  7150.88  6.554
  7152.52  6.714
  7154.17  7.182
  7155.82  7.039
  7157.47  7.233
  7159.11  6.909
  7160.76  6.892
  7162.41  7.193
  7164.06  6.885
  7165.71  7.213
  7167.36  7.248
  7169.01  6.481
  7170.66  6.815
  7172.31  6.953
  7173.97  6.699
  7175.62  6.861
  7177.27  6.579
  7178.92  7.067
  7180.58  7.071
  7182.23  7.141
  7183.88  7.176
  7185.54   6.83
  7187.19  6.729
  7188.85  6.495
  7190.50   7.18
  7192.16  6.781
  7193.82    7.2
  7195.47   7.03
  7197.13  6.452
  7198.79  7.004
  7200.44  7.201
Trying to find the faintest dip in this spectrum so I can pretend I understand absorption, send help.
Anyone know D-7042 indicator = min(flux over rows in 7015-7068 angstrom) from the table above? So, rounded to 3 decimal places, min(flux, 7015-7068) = 6.601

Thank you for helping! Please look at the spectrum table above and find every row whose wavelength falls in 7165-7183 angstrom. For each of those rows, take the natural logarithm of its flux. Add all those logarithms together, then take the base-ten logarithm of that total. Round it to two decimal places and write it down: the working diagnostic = 1.33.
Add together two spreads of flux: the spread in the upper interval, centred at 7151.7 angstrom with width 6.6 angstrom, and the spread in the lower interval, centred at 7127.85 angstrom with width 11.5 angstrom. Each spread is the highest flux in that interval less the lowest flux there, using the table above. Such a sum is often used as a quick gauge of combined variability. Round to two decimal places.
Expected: 1.23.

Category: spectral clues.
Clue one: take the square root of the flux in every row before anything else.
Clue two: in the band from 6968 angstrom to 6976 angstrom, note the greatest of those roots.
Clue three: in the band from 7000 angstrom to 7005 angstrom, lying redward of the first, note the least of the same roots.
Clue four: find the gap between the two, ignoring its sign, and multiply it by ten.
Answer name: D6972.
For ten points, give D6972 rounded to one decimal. 1.1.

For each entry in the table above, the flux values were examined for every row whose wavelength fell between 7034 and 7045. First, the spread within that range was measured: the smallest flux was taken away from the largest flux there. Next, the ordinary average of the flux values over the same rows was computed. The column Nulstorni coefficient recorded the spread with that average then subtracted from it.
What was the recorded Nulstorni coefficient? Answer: -6.39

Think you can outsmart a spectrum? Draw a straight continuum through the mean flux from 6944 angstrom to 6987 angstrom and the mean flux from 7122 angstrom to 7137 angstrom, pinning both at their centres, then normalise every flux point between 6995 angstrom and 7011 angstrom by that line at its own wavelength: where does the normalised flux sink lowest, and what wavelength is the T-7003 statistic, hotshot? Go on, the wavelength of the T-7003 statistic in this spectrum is 6999.38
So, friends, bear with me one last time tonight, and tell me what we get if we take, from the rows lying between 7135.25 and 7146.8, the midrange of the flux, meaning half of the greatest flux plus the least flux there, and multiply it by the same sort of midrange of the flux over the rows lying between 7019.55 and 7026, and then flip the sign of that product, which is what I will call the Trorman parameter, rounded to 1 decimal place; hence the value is -48.4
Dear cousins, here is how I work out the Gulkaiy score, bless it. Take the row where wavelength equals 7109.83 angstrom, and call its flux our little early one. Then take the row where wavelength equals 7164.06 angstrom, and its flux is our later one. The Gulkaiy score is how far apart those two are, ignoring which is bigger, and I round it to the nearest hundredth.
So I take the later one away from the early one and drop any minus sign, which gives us 0.20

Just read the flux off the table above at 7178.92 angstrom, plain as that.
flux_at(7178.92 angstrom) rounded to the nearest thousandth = 7.067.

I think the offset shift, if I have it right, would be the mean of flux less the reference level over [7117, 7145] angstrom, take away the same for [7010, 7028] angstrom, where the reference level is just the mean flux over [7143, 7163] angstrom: -0.15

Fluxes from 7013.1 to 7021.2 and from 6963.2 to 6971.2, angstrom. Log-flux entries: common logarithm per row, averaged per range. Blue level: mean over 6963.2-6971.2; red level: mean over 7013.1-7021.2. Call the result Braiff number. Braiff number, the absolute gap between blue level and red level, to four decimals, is 0.0117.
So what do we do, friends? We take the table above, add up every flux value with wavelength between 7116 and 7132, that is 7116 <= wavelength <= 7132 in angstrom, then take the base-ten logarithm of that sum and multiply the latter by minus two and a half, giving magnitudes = -4.58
